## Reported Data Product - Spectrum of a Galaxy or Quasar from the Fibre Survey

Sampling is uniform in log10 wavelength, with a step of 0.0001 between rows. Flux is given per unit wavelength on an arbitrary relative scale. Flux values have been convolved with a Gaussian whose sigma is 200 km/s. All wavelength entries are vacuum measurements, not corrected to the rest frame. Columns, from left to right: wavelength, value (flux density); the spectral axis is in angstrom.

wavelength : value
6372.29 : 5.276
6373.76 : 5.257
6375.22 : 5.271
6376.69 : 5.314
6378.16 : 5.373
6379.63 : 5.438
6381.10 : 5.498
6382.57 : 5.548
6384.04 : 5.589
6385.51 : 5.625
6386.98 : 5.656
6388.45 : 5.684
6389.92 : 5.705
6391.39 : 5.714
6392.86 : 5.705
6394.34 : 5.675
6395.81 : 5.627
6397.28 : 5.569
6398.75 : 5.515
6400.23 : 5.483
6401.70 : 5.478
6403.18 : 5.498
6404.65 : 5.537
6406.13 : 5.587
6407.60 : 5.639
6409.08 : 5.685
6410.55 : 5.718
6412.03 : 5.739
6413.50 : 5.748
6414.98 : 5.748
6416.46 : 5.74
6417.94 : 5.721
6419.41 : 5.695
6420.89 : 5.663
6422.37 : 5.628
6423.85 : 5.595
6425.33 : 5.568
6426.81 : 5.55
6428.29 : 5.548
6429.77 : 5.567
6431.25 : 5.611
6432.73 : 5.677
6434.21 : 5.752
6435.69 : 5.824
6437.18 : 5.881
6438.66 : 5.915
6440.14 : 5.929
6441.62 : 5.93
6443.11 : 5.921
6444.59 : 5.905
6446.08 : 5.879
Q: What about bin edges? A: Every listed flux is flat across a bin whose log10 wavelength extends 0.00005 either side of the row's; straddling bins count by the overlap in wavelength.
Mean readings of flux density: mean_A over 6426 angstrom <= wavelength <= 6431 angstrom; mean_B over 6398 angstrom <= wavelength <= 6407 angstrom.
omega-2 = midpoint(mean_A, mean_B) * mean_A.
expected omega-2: 30.8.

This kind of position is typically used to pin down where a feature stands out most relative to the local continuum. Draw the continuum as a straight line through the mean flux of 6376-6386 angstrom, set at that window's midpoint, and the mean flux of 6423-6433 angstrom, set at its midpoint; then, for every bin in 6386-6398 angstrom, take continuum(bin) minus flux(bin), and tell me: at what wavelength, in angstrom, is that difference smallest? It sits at 6391.39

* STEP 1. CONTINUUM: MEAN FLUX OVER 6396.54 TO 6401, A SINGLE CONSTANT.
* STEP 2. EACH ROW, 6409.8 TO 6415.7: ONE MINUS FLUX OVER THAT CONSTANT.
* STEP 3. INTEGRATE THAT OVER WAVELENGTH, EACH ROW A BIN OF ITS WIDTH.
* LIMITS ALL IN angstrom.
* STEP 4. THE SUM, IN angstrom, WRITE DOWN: -0.23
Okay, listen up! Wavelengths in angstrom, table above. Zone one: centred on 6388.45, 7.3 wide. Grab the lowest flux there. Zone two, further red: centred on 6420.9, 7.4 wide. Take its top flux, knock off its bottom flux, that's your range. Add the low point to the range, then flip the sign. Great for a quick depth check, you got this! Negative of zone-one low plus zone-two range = -5.75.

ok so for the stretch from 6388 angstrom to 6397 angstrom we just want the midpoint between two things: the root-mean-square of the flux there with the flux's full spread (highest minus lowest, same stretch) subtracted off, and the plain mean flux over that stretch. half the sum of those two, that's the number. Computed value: 5.64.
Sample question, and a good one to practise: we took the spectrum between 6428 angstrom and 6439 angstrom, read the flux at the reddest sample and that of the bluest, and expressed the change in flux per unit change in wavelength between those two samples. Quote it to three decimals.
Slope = 0.035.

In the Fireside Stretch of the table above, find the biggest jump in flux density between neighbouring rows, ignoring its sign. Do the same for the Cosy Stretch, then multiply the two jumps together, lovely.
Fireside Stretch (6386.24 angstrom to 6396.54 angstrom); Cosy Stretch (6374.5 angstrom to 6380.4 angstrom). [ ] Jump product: 0.0031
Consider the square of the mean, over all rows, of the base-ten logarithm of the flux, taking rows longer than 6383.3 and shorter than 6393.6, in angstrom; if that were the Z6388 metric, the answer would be 0.568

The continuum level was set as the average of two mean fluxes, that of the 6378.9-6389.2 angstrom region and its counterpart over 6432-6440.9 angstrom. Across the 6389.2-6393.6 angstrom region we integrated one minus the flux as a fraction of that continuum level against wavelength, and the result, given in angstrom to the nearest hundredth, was 0.00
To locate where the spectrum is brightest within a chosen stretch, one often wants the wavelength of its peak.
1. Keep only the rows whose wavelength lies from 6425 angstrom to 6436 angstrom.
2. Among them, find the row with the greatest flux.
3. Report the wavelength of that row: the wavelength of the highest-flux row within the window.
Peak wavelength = 6435.69 angstrom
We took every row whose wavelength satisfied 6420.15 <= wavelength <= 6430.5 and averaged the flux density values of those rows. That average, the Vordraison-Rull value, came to 5.59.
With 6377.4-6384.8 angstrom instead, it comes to 5.49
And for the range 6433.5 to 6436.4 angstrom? 5.79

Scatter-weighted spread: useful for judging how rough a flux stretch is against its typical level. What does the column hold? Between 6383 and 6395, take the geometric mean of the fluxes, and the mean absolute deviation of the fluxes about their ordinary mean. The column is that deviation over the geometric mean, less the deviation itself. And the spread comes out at -0.028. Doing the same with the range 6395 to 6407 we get -0.035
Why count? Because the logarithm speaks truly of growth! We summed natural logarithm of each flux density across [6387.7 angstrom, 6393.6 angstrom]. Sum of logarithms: 6.963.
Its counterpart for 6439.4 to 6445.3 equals 7.114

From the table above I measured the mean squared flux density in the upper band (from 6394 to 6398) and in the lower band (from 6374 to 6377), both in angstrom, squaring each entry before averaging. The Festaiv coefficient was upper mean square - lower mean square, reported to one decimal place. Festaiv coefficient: 3.6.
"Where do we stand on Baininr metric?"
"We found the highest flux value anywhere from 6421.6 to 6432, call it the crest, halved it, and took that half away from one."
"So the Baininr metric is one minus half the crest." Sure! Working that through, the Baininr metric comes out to -1.81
